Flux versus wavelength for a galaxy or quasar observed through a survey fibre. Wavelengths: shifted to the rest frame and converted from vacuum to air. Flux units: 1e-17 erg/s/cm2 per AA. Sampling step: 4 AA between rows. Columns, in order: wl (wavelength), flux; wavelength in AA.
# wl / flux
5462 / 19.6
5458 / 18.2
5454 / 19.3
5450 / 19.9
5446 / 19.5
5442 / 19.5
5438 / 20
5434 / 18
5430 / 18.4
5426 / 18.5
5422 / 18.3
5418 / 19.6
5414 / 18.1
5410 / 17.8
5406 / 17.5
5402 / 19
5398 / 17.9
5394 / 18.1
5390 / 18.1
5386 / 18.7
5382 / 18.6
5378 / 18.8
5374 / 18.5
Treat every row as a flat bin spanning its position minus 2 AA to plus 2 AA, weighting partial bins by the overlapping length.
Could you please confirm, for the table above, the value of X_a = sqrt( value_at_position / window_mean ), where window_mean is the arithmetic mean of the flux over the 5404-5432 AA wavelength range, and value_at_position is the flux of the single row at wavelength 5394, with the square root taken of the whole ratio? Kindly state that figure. 0.99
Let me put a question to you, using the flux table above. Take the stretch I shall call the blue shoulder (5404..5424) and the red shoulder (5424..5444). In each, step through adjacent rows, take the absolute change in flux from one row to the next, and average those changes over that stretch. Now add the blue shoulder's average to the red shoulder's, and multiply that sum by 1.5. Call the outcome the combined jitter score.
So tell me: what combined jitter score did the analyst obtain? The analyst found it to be 2.40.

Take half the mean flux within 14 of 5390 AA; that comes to 9.23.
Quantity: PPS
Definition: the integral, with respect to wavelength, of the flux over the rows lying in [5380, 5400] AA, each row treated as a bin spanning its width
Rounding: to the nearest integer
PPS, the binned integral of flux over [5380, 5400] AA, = 366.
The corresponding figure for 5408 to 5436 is 515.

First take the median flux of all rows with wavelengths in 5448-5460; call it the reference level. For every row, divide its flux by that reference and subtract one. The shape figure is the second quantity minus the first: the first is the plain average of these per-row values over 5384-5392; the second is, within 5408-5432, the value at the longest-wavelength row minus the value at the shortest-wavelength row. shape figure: 0.078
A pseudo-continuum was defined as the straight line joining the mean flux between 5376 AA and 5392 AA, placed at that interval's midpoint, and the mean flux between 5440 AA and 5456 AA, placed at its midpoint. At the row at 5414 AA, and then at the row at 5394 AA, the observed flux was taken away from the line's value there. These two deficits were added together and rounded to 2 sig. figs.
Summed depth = 1.5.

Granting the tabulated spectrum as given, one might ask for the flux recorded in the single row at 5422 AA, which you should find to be 18.3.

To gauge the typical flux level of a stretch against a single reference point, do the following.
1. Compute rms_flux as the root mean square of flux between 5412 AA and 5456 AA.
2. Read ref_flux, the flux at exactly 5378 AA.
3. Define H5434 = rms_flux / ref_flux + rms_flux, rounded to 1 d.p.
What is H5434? 20.0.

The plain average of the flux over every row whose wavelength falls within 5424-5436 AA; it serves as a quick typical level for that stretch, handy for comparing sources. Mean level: 18.3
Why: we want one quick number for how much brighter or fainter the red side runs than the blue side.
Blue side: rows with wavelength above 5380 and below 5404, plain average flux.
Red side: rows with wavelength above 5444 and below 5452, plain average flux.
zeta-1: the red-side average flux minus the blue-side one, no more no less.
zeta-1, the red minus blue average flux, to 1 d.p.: 1.3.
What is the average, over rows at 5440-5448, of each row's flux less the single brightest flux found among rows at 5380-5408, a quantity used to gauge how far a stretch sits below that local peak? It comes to 0.5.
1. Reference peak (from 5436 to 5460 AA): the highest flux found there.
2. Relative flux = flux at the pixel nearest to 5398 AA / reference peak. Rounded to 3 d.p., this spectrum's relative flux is 0.895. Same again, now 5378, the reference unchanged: 0.940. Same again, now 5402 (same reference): 0.950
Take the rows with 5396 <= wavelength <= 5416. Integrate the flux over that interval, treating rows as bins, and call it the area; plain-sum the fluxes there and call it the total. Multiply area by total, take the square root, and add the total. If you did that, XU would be 271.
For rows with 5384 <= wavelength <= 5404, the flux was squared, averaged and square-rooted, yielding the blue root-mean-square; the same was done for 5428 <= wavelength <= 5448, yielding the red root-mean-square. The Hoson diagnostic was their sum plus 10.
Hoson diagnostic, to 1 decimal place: 47.5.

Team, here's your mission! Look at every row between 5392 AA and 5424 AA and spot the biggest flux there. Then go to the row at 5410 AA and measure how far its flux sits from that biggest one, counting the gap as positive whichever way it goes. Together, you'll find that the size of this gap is 1.8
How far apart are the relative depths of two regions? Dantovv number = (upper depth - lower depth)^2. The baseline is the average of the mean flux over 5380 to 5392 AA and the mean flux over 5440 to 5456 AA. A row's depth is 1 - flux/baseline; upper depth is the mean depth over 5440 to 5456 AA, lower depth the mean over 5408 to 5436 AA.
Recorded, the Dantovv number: 0.0038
